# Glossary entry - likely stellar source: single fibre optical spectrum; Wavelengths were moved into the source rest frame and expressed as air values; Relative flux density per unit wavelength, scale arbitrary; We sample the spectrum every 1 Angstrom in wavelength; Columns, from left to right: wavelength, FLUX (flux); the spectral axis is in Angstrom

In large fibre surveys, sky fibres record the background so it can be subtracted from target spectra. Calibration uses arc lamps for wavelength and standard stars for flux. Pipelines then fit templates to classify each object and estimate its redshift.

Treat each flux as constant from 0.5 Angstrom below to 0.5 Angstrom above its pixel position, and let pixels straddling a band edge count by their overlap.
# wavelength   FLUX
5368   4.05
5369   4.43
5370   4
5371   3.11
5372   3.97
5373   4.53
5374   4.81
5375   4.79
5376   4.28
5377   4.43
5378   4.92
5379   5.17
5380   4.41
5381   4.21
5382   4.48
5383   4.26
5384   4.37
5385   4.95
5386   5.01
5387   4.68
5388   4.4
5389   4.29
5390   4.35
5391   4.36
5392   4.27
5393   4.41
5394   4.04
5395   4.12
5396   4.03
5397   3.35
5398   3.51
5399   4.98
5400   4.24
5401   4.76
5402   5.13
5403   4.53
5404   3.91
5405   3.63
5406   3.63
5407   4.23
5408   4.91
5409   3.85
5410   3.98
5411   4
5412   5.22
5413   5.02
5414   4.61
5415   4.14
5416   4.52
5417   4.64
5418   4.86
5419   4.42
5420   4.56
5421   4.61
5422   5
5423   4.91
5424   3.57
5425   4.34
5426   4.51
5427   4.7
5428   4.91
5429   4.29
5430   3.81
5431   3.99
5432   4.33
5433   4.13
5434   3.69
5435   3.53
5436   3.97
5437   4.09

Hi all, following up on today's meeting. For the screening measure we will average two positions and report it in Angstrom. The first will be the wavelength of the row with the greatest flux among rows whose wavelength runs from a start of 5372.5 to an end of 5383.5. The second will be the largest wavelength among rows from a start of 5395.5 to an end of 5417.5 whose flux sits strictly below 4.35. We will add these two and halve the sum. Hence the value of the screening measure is 5397.0 Angstrom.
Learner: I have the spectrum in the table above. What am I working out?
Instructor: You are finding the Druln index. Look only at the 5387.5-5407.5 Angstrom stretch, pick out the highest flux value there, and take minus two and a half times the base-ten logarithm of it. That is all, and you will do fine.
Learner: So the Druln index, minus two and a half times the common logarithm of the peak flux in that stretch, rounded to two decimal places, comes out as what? -1.78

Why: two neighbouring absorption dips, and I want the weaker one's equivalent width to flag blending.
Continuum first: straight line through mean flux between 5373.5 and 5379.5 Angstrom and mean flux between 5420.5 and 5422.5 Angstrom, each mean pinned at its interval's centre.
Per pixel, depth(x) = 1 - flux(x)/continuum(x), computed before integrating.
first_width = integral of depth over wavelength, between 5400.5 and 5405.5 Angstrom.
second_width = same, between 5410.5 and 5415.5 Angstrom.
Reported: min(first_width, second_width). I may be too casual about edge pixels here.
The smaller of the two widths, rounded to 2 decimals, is 0.20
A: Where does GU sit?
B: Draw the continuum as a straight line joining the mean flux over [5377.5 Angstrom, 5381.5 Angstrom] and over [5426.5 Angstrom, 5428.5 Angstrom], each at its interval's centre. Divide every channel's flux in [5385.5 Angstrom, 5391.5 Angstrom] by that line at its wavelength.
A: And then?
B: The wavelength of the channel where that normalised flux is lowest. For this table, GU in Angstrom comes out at 5389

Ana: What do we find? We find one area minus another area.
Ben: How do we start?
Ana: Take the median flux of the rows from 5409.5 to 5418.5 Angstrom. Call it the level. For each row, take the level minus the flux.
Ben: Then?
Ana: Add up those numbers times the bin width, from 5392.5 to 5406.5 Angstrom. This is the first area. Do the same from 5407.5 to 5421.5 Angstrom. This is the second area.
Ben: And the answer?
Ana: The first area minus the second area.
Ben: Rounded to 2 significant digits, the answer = 5.1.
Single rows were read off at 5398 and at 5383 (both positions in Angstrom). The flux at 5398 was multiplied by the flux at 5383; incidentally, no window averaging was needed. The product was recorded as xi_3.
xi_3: 15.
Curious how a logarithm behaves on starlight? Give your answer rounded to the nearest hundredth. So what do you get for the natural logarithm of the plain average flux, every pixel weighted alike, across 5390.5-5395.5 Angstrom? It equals 1.44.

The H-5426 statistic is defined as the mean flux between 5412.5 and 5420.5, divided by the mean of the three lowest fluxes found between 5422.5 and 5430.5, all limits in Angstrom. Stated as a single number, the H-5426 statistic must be 1.18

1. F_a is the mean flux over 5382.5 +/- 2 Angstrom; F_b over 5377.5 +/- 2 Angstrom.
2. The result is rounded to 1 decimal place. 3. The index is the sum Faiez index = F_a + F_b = 9.0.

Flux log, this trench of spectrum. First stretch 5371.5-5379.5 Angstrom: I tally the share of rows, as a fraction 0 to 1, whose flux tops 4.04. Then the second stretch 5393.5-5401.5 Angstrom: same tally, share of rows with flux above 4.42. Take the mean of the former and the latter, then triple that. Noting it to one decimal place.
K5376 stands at 1.7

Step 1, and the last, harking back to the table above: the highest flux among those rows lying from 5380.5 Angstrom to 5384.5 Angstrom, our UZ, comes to 4.48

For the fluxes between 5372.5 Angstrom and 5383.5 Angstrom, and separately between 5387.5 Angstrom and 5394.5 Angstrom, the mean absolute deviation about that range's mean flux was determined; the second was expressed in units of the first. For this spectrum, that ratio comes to 0.35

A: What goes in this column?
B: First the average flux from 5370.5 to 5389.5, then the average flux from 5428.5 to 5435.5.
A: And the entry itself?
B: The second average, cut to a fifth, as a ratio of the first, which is 0.177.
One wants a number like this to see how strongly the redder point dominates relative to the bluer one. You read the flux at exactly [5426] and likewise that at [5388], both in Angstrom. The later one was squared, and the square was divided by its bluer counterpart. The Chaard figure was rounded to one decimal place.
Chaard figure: 4.6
